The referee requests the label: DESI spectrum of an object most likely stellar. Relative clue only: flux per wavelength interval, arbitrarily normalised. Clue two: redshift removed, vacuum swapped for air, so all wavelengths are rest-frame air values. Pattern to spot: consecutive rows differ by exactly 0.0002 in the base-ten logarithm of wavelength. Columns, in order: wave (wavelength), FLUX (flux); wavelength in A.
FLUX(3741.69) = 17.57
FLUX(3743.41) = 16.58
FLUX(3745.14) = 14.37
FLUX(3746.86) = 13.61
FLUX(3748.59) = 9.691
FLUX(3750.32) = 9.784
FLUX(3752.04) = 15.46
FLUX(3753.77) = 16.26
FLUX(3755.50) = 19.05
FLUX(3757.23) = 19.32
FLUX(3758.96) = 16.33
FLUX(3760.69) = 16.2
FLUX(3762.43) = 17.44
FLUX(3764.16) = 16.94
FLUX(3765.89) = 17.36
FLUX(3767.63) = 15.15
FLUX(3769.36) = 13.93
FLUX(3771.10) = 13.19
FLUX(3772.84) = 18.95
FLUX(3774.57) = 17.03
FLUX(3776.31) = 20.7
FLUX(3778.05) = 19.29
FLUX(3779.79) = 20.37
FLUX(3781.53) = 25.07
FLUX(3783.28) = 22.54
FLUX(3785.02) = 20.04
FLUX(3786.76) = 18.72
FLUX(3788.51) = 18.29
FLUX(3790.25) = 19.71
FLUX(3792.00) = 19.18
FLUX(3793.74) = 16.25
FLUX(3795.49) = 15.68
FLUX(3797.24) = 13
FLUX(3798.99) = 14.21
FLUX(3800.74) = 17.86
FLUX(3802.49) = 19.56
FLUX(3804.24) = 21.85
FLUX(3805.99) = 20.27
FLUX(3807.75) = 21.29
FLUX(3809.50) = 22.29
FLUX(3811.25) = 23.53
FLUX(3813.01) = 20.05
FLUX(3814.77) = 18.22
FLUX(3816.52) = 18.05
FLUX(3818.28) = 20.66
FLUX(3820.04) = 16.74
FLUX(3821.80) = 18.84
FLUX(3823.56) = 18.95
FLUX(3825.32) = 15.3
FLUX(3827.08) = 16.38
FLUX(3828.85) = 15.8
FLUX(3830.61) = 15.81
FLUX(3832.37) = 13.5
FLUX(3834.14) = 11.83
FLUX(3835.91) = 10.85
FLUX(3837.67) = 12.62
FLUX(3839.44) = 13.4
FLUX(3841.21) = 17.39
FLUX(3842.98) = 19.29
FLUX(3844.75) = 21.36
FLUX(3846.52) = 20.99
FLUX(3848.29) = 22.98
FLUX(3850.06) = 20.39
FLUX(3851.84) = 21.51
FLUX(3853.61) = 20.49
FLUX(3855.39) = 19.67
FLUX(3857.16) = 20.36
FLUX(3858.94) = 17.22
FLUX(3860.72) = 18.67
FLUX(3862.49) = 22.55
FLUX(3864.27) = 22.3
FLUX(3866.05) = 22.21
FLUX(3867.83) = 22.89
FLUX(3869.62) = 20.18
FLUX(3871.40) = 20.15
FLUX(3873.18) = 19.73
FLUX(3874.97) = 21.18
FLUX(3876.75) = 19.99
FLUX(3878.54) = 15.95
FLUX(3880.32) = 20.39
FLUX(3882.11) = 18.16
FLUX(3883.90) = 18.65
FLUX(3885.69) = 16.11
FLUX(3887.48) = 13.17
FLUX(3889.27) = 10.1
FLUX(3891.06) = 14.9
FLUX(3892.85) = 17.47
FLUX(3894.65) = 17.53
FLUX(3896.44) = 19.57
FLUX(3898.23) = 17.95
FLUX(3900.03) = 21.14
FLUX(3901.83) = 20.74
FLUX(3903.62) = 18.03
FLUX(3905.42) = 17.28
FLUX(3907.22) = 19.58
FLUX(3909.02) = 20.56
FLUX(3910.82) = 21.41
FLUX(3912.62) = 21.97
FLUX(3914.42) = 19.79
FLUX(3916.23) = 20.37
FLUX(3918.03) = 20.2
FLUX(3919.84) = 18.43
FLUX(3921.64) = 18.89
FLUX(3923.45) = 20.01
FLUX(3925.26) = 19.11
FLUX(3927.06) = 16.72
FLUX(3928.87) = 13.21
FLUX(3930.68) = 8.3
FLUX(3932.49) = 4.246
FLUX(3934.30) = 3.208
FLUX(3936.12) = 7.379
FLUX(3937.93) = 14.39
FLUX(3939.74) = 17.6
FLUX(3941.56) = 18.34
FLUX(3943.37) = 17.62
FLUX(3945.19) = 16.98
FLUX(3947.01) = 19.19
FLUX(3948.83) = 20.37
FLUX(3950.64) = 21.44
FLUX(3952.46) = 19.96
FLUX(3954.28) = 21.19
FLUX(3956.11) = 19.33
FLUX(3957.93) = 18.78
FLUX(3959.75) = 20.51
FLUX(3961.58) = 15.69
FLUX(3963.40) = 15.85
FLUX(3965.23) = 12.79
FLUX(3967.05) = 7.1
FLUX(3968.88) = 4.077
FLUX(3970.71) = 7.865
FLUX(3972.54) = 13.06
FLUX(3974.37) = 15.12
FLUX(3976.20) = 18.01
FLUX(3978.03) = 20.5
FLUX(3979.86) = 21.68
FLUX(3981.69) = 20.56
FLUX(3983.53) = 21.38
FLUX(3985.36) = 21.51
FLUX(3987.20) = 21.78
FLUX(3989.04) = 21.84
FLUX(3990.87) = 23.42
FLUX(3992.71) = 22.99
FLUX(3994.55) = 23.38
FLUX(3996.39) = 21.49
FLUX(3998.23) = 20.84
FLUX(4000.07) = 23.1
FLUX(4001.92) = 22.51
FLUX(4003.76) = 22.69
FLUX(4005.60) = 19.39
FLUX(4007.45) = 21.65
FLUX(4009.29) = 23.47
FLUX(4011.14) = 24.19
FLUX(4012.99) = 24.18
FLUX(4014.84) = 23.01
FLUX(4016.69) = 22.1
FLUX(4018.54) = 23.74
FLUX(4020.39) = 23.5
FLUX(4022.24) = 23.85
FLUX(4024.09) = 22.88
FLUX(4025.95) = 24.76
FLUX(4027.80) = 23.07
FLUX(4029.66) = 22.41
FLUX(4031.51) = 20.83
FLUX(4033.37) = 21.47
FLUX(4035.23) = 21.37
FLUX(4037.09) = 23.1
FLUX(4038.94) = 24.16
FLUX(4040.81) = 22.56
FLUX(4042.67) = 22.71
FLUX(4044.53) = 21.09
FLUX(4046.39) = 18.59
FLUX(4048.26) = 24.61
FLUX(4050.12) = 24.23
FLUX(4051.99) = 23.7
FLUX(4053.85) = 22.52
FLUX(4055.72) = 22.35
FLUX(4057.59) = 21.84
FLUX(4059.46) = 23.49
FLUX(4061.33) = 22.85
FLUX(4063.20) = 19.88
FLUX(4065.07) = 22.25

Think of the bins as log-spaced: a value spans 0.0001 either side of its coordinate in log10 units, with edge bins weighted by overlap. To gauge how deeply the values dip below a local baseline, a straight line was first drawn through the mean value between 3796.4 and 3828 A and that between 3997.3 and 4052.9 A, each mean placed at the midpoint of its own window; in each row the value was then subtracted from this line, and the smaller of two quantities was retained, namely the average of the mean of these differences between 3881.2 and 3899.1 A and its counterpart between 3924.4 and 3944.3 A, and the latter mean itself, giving 6.0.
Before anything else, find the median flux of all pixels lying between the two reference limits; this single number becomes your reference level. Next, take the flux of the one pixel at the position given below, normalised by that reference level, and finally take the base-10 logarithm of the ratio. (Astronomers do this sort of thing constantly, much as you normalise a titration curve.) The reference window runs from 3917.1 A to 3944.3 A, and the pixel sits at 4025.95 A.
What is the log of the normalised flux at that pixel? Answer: 0.15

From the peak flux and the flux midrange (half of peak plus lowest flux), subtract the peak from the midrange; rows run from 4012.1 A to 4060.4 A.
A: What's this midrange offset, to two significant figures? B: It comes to -3.1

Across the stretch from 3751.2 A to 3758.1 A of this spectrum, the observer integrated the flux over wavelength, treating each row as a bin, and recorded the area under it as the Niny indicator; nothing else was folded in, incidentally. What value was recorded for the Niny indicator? 121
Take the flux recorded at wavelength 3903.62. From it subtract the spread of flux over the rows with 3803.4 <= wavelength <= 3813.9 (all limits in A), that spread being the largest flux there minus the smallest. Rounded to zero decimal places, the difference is 15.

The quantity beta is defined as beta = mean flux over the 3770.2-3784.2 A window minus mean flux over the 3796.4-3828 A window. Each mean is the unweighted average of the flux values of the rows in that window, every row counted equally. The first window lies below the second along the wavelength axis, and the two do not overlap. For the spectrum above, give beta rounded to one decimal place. 0.9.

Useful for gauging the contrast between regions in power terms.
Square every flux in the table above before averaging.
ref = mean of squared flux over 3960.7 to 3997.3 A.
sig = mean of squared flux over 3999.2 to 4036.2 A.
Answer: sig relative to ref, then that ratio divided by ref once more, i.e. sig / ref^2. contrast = 0.0045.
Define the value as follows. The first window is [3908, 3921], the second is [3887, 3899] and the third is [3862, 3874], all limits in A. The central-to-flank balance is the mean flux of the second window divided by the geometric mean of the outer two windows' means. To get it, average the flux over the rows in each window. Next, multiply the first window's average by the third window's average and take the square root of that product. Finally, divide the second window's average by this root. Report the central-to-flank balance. 0.8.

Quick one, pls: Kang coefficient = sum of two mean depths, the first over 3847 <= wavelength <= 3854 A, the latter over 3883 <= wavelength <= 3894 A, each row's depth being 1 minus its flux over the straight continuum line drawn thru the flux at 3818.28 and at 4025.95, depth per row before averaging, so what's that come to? 0.31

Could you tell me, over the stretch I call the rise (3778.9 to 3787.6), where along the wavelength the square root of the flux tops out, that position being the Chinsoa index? 3781.53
